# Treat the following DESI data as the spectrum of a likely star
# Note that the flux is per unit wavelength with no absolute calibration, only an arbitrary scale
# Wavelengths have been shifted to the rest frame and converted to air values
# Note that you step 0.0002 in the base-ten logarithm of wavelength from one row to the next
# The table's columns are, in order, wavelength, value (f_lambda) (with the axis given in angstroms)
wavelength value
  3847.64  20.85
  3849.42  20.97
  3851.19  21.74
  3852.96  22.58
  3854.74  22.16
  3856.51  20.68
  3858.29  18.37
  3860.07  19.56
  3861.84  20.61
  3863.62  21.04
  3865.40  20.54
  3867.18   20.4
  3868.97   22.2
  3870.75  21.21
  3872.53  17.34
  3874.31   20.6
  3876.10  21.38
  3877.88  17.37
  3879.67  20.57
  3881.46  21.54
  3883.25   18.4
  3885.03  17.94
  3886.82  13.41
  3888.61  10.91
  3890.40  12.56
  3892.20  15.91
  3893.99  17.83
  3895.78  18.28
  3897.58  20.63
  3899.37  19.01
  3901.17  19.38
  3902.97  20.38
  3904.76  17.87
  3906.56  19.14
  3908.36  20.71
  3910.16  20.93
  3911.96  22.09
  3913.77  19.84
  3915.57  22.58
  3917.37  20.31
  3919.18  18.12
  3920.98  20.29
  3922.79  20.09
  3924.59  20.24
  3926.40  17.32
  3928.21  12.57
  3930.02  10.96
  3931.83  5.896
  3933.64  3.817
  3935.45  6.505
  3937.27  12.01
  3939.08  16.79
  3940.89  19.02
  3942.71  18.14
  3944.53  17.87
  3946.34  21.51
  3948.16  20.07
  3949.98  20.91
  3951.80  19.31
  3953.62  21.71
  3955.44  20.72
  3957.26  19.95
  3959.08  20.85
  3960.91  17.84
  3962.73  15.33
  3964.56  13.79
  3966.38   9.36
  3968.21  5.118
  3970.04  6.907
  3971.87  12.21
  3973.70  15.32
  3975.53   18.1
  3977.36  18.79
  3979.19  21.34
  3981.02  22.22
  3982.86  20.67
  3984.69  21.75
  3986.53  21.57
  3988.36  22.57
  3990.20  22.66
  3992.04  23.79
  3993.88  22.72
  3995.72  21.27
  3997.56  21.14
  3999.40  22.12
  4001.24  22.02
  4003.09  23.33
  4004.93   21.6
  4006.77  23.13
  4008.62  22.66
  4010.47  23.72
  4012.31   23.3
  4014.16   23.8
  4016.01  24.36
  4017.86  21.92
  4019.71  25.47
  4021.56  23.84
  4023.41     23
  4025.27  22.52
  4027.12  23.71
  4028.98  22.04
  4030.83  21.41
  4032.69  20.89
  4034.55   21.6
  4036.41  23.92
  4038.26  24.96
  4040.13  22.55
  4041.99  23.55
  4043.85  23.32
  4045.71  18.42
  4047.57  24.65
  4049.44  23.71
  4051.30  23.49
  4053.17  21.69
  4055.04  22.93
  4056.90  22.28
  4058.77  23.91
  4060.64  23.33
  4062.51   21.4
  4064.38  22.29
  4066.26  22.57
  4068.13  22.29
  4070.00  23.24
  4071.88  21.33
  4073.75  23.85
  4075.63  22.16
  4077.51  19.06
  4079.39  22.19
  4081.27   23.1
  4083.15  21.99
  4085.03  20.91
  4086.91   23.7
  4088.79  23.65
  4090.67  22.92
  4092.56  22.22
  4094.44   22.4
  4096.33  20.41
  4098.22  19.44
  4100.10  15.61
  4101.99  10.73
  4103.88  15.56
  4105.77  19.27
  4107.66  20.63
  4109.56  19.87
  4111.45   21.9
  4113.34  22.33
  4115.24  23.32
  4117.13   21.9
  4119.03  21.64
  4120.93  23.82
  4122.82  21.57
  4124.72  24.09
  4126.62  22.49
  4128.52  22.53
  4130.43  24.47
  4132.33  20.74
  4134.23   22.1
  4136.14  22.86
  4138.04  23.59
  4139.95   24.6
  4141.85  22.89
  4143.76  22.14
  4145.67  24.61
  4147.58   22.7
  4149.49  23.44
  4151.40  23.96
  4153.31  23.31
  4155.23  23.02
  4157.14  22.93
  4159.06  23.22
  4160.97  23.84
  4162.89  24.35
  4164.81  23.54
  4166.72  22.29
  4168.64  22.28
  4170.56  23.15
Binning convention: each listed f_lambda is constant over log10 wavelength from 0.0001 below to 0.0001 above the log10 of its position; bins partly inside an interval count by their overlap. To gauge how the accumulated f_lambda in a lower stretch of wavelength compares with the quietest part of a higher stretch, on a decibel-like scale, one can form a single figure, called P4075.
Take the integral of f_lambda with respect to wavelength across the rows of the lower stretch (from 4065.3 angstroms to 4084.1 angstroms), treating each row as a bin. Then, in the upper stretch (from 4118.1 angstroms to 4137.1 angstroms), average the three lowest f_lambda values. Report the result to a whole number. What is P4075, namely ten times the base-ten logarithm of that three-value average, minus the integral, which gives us -403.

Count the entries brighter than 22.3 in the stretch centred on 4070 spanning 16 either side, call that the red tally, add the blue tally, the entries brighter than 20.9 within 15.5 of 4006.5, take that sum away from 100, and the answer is 76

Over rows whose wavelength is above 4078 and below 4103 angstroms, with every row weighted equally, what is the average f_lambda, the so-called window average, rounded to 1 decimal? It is 20.7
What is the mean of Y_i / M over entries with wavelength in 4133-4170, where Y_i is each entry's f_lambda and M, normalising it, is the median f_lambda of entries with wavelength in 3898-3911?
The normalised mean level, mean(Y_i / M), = 1.20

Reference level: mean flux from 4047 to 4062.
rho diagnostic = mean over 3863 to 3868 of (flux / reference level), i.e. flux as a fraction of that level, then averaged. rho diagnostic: 0.89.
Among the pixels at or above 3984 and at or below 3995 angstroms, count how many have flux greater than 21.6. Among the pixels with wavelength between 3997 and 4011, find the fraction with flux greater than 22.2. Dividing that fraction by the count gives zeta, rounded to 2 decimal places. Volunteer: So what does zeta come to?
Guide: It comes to 0.10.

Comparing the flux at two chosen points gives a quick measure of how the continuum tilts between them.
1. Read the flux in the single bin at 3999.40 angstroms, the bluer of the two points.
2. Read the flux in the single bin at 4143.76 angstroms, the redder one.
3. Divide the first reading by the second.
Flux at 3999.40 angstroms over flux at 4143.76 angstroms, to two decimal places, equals 1.00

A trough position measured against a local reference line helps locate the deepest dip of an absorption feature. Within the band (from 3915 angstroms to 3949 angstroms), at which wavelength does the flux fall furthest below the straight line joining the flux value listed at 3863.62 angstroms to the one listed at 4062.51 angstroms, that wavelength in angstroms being 3933.64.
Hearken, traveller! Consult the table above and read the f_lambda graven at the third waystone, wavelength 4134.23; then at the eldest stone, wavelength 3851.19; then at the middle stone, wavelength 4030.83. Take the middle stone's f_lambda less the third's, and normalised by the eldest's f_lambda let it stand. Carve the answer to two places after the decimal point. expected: -0.03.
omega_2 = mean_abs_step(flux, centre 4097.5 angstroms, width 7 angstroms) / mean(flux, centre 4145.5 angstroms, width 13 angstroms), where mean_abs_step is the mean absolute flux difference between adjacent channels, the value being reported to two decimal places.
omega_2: 0.10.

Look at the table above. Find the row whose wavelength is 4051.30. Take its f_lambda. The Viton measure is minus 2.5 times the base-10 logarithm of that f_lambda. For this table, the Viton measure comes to -3.43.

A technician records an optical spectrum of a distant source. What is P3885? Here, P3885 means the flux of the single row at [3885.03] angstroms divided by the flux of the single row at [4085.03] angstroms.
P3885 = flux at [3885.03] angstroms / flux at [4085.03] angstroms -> 0.86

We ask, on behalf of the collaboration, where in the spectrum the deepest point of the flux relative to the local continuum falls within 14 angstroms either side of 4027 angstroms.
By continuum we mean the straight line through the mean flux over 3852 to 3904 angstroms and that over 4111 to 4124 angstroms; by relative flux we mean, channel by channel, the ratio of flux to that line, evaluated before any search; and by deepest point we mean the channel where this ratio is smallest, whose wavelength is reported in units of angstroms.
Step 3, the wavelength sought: 4032.69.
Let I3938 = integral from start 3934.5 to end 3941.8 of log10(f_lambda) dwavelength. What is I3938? 8.0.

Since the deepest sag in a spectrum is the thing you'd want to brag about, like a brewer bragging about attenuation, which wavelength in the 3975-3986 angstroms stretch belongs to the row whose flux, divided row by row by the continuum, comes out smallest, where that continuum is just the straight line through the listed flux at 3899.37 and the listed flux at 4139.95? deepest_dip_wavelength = 3975.53 angstroms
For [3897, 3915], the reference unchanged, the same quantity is 3904.76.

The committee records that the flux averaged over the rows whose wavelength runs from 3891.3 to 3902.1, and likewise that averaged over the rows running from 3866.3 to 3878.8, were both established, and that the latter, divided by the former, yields 1.08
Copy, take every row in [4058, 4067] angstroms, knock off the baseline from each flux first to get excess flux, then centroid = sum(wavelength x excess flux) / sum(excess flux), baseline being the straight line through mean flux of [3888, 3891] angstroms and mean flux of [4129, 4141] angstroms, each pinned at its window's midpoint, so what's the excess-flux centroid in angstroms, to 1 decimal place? 4061.9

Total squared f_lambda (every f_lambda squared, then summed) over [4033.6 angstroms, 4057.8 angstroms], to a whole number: 6822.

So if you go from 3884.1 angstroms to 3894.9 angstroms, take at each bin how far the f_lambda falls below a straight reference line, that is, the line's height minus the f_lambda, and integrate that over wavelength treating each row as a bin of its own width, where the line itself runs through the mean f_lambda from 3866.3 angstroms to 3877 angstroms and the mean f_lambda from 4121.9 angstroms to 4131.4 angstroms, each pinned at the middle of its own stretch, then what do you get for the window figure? 64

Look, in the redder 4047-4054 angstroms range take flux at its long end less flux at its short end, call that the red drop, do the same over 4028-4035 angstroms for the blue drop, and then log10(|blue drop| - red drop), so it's 0.5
